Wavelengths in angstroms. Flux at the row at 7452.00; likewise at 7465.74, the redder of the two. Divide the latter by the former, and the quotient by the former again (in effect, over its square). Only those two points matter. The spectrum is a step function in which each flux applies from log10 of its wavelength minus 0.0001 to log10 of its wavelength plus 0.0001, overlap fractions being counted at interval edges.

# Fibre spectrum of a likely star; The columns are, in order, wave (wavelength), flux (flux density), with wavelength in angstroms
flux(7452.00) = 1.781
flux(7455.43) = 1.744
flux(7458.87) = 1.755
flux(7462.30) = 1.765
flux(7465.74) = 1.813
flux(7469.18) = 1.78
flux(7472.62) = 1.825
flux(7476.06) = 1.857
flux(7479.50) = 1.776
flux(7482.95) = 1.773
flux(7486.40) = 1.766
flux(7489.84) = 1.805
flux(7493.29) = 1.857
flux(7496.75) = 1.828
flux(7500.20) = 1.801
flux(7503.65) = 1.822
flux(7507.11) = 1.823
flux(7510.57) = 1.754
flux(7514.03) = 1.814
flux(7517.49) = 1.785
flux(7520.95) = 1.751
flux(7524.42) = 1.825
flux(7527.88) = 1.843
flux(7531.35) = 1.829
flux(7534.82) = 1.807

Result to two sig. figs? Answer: 0.57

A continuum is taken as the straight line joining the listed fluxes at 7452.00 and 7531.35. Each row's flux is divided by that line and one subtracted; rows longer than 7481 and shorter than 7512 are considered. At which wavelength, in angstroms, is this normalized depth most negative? 7510.57 angstroms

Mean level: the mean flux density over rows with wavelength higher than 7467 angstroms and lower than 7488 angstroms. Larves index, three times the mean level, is 5.39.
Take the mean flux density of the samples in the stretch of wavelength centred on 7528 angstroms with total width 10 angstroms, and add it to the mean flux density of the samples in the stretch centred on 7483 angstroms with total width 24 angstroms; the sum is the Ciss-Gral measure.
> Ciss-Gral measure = 3.64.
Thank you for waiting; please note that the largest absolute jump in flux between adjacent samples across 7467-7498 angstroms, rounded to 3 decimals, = 0.081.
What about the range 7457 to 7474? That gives 0.048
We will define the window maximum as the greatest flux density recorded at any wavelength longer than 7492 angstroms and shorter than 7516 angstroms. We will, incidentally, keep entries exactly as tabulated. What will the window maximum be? 1.857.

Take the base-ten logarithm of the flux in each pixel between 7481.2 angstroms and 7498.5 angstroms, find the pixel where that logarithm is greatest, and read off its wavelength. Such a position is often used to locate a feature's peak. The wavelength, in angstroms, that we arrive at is 7493.29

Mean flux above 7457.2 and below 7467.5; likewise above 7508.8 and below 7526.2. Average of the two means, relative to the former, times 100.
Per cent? 100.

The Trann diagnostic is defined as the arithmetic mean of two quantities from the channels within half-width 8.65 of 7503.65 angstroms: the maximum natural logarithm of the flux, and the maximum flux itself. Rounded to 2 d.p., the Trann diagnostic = 1.22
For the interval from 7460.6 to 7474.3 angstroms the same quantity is 1.21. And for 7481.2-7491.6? 1.20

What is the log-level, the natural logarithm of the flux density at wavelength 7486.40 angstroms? 0.569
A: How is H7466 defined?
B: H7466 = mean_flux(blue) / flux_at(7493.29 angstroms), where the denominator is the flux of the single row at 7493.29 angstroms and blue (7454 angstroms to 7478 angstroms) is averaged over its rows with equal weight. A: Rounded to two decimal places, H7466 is 0.96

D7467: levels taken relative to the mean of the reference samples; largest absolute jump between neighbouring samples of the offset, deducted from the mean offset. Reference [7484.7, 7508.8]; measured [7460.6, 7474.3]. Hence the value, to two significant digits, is -0.067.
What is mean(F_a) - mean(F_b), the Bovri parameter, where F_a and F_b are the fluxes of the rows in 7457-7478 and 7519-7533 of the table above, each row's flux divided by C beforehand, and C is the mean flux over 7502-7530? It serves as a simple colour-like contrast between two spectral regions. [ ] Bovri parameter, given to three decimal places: -0.007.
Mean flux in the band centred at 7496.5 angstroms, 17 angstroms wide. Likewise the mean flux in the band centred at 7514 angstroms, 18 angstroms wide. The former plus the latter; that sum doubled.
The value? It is 7.22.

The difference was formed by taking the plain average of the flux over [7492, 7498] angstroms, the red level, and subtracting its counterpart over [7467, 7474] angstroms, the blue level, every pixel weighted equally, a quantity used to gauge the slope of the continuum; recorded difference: 0.04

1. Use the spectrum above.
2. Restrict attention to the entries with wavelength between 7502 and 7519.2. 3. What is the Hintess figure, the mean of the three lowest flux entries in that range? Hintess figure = 1.78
